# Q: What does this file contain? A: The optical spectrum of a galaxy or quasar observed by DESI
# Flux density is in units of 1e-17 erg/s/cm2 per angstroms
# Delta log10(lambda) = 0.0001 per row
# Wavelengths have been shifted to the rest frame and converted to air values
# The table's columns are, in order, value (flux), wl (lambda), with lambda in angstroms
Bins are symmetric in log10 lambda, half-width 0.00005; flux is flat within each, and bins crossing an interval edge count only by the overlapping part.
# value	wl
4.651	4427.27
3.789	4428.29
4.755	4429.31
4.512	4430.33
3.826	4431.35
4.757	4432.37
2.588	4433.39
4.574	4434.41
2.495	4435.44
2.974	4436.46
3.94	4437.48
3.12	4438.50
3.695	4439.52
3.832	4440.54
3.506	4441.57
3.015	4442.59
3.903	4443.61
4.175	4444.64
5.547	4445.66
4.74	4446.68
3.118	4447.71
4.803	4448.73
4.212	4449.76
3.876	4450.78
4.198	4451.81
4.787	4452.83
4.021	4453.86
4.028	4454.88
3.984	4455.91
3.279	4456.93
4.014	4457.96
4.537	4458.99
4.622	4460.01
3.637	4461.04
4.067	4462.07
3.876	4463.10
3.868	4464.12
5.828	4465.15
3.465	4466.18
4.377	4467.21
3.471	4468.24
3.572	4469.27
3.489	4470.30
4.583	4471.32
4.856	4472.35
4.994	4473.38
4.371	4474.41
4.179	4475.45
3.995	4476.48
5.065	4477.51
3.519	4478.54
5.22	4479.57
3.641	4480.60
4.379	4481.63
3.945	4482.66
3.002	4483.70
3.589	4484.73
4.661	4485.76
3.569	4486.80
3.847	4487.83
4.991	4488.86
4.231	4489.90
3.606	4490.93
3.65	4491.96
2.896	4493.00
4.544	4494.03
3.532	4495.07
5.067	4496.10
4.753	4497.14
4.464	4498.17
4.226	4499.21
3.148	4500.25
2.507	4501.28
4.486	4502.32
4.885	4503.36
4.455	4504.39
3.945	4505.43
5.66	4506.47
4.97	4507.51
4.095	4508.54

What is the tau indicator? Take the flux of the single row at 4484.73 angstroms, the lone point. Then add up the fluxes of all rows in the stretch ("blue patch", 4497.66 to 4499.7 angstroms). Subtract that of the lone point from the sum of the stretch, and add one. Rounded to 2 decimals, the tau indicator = 6.10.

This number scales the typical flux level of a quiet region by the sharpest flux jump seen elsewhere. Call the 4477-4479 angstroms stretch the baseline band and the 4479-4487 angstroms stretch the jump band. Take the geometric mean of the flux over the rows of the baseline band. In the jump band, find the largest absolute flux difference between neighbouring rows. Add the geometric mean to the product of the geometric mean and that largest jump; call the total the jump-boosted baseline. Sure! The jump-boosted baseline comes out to 10.9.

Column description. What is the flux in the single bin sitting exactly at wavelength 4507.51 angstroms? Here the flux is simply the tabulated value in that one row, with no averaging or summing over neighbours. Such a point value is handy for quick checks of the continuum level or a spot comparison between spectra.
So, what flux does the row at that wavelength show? 4.97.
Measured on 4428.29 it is 3.789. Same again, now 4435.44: 2.495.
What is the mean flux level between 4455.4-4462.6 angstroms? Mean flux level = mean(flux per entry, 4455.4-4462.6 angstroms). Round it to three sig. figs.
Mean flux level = 4.02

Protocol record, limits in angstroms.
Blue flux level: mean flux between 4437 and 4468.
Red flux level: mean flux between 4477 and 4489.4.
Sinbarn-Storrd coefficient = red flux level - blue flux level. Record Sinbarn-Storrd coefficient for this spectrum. 0.05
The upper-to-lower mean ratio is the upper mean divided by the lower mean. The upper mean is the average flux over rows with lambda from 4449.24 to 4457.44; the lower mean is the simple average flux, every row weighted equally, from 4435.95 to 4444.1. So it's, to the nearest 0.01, 1.16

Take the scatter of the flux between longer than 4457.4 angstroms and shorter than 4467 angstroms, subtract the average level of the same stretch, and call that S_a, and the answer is -3.5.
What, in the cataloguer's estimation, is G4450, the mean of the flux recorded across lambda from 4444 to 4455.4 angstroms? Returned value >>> 4.3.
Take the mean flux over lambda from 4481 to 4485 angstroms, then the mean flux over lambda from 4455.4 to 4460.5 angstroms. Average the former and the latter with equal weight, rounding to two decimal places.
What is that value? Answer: 3.91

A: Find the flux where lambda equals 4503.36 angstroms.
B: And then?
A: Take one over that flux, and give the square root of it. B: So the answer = 0.452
